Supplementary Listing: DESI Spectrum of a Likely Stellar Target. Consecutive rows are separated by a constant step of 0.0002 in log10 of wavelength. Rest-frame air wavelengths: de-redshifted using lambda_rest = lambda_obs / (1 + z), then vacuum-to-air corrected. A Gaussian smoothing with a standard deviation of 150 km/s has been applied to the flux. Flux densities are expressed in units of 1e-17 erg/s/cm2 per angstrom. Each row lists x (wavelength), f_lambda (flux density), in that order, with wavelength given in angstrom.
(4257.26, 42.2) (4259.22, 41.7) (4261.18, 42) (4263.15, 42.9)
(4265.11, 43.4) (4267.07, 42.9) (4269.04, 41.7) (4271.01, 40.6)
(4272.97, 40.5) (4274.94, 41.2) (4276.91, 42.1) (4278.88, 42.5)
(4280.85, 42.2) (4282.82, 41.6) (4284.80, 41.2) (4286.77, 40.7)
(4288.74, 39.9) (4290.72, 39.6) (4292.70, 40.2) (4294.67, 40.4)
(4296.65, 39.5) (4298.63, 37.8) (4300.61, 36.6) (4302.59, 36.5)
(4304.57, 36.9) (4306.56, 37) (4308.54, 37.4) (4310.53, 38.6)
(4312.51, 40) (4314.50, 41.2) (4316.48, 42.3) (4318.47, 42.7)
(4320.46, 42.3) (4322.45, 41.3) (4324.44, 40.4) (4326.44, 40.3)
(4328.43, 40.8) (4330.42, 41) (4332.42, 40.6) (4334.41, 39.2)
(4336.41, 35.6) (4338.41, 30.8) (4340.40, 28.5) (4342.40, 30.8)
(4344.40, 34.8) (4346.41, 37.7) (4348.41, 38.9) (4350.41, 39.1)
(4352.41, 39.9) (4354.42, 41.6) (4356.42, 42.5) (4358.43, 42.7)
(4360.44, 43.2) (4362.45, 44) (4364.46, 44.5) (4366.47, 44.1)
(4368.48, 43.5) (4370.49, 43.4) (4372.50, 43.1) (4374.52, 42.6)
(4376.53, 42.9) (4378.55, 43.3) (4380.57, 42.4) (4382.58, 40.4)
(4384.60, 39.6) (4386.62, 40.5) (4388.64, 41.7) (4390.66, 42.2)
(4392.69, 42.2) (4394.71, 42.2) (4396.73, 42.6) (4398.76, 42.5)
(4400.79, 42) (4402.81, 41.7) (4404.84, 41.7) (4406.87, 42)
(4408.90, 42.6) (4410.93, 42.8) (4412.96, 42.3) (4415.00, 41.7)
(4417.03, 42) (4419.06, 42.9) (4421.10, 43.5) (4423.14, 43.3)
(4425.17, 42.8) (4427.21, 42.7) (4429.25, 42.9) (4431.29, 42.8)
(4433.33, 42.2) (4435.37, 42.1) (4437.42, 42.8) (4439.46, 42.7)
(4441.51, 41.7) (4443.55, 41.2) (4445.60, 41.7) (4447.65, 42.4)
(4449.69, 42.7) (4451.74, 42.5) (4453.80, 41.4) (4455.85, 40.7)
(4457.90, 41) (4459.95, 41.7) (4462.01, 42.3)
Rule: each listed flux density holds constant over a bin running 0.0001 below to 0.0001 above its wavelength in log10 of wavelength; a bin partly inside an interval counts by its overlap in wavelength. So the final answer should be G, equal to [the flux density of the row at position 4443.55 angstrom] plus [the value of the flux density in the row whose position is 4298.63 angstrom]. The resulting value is 79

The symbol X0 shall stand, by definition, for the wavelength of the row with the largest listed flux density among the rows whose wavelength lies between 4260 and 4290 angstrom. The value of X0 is 4265.11 angstrom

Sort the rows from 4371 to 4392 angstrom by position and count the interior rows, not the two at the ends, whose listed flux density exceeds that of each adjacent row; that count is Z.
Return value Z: 1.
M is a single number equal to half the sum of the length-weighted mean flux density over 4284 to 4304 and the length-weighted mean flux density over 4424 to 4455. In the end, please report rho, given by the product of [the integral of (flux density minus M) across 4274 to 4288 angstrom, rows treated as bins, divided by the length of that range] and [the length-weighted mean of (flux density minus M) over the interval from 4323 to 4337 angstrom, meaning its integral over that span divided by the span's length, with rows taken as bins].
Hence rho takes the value -0.8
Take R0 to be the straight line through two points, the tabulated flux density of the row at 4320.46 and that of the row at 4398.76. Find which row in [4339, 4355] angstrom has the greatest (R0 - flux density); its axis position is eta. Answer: 4340.40 angstrom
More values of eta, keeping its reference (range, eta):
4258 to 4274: 4272.97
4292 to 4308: 4302.59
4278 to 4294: 4290.72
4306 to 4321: 4306.56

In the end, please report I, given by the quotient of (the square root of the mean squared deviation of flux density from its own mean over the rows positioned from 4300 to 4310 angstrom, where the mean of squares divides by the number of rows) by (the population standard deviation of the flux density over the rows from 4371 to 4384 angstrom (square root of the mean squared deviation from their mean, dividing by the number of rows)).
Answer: 0.3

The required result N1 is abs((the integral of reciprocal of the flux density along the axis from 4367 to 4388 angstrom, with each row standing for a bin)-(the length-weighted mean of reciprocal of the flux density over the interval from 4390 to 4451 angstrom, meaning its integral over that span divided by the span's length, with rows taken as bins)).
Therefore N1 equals 0.5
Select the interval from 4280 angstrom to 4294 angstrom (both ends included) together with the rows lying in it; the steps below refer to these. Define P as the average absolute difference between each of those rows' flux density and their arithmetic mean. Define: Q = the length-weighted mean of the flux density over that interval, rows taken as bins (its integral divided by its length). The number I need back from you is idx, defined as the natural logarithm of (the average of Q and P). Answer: 3.03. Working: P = 0.8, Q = 40.8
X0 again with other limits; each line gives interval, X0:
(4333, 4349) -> 4334.41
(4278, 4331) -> 4318.47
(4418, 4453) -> 4421.10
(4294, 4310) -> 4294.67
